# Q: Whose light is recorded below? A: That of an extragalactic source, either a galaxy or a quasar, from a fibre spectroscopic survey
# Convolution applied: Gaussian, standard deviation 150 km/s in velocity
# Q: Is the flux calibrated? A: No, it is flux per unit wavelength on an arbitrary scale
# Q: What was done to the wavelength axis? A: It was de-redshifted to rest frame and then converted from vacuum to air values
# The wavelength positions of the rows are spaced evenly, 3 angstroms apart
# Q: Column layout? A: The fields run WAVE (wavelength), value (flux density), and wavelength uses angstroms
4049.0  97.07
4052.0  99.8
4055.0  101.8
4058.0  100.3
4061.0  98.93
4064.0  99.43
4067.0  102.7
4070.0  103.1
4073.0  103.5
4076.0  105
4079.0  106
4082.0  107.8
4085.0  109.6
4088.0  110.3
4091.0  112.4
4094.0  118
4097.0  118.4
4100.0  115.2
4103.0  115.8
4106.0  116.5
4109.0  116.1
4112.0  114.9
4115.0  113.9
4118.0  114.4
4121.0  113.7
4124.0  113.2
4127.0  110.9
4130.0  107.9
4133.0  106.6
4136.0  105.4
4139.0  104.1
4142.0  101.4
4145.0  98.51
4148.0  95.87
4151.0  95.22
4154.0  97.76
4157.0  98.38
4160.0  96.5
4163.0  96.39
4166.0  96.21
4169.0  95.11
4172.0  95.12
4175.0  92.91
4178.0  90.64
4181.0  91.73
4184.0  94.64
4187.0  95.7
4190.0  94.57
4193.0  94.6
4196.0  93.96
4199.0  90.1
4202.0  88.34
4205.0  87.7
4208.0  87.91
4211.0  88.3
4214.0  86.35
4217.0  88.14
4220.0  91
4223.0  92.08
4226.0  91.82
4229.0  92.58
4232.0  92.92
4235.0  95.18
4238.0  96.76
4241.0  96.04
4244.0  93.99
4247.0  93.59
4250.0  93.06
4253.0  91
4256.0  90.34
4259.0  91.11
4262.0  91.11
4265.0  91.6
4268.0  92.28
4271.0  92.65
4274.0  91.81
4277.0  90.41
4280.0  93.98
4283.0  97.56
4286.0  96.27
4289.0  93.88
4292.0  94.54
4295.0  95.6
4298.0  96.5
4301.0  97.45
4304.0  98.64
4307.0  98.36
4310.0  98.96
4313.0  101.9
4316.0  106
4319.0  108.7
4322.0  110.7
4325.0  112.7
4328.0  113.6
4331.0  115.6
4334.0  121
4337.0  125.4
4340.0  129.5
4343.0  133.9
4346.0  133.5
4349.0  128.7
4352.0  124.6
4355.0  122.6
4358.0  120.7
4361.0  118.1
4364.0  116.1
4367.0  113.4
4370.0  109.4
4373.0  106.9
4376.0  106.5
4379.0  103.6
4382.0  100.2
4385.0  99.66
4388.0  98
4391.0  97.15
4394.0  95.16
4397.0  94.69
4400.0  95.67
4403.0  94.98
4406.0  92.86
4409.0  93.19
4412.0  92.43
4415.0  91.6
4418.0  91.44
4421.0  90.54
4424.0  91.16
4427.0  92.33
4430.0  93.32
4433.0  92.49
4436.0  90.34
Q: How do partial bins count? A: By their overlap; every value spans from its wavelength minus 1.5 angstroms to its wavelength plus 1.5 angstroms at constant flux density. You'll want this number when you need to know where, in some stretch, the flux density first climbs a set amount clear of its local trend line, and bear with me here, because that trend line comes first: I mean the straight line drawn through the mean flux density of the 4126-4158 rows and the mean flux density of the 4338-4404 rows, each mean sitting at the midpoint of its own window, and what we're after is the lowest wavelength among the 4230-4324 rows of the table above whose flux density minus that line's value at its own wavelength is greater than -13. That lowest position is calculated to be 4232.0 angstroms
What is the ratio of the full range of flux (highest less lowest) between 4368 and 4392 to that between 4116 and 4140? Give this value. 1.2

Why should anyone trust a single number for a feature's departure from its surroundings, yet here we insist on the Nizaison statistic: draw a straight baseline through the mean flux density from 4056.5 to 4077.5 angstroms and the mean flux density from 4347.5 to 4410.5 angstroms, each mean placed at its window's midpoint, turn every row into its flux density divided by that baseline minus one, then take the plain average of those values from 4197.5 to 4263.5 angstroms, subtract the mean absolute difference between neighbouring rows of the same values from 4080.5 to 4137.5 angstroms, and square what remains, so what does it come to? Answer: 0.019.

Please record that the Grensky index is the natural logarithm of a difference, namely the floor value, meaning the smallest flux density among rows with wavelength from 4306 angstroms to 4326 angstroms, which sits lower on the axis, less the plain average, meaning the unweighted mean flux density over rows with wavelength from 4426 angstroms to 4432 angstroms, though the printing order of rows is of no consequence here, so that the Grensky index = 1.7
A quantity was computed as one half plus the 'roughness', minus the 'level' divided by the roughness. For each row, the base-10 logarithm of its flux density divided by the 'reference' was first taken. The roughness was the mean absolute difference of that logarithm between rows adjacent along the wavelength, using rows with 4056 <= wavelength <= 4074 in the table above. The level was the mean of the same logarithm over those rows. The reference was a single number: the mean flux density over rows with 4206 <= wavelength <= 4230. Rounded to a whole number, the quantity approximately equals -10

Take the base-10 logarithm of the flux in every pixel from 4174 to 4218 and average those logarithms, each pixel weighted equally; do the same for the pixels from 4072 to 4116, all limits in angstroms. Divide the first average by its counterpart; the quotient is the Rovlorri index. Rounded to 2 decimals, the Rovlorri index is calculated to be 0.96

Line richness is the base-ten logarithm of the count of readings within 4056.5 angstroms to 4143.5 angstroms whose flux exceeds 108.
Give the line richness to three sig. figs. 1.18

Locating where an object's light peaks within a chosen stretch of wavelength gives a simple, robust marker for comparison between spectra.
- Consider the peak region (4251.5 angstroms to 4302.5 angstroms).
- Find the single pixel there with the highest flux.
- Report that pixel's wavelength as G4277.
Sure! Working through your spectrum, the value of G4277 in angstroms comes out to 4283.0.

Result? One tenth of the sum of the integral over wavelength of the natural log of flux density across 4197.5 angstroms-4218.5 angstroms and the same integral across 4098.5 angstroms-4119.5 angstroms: 19.4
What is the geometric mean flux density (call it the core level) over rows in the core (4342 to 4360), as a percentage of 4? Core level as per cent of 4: 3181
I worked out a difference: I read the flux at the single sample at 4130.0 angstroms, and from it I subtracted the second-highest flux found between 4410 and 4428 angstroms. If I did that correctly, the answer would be 16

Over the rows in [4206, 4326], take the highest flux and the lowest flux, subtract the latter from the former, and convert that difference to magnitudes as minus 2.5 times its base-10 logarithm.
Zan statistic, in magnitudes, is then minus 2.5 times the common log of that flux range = -3.6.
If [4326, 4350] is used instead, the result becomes -3.3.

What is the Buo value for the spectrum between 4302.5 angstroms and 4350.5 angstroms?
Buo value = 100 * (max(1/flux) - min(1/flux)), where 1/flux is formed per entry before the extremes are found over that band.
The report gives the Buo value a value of 0.27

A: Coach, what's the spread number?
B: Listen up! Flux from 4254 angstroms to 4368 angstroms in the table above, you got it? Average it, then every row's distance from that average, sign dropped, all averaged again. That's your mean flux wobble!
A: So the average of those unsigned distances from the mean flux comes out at 12.5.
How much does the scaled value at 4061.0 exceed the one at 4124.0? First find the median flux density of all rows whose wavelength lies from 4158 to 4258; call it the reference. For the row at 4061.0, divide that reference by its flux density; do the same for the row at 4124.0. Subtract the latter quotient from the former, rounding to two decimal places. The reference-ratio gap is 0.12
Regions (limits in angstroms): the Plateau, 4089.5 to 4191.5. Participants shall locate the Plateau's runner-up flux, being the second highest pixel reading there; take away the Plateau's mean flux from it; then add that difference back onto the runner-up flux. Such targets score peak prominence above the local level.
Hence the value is 132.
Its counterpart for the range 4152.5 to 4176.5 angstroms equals 99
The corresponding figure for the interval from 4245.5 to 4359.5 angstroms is 162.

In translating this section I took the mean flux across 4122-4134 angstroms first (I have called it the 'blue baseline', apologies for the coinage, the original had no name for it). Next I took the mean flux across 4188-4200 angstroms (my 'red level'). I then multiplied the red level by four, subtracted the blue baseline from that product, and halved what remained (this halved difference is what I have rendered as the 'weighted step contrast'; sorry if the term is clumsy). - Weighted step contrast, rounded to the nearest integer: 132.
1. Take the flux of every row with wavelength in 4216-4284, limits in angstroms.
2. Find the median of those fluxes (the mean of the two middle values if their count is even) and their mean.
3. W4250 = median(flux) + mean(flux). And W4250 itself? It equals 185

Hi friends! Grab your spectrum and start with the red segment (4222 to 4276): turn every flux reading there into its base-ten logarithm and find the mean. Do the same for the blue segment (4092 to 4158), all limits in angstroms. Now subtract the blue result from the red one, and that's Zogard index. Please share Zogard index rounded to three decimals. -0.068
